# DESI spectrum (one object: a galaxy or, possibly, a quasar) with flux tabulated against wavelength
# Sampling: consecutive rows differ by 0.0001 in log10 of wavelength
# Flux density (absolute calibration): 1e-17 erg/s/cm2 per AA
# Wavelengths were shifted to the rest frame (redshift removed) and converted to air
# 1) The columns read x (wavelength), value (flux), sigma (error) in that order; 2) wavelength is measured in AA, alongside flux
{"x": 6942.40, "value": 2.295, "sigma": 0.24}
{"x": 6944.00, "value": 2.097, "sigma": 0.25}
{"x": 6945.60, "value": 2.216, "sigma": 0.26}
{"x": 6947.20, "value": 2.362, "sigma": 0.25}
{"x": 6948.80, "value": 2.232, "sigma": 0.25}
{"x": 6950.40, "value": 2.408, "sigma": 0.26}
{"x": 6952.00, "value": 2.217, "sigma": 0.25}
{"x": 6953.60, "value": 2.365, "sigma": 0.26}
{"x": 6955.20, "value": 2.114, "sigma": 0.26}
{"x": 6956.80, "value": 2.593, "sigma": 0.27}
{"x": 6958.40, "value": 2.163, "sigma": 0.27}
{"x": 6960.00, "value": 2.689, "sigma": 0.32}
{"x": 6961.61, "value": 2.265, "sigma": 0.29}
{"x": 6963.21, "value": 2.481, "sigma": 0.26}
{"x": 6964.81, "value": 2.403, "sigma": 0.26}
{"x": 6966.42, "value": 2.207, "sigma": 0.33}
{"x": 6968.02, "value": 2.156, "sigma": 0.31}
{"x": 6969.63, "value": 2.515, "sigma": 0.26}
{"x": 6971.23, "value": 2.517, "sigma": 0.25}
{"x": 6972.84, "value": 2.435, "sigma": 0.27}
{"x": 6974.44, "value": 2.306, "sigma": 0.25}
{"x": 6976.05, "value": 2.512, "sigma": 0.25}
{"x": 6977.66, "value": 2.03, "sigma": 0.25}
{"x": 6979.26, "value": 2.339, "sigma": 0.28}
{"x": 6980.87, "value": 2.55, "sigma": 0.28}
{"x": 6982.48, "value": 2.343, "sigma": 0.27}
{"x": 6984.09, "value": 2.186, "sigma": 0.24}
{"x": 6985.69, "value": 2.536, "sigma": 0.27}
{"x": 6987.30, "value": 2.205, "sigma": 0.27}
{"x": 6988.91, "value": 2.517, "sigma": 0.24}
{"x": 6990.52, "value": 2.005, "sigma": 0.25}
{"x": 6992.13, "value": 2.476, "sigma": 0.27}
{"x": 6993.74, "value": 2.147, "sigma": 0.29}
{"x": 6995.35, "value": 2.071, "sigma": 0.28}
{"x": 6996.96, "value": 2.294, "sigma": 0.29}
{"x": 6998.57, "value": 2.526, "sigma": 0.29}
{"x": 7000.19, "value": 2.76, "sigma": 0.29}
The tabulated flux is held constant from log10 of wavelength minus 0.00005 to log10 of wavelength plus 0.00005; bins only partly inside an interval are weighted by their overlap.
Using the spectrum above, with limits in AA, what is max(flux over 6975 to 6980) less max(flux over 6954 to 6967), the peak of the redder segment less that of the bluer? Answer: -0.18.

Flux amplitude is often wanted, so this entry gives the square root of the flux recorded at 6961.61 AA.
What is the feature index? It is 1.50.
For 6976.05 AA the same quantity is 1.58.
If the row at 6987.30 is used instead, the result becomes 1.48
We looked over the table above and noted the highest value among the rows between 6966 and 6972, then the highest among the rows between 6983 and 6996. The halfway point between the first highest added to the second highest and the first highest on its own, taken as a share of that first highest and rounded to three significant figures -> 1.50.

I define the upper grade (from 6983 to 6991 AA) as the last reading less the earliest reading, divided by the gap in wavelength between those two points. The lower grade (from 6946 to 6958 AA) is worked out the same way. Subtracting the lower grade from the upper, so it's -0.052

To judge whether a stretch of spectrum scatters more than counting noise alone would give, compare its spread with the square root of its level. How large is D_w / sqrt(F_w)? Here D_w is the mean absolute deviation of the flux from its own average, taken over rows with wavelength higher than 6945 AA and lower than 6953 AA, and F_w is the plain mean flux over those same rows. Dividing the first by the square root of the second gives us 0.052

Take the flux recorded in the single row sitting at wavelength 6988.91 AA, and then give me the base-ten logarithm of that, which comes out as 0.401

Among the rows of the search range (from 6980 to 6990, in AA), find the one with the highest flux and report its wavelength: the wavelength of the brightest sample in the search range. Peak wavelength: 6980.87 AA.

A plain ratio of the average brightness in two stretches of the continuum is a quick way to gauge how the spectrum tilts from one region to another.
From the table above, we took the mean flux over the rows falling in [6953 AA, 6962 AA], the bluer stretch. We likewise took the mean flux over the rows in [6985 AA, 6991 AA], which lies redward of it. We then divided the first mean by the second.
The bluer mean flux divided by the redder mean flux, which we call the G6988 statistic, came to 1.02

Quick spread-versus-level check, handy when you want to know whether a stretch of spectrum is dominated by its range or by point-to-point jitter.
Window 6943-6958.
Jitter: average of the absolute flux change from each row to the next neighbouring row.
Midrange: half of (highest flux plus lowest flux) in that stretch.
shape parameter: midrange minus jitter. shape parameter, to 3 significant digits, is 2.14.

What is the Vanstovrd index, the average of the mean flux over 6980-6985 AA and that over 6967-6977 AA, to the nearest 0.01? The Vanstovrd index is 2.38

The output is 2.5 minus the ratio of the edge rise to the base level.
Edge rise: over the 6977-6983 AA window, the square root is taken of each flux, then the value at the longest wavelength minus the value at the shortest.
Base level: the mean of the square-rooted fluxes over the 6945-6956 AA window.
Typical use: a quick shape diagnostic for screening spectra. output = 2.43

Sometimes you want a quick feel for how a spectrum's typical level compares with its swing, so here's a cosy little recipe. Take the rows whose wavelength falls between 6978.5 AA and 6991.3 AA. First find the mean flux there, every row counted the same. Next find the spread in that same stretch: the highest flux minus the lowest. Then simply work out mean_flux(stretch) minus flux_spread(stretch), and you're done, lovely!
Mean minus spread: 1.79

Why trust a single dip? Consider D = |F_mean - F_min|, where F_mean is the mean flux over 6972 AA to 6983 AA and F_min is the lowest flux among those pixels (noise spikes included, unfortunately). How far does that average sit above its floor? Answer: 0.33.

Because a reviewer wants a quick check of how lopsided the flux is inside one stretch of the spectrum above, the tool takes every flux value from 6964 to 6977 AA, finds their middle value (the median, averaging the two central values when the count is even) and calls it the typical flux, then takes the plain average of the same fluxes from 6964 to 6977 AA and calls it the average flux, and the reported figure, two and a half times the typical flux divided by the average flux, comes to 2.54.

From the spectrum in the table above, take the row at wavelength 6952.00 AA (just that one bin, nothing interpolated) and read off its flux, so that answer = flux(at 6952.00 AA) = 2.217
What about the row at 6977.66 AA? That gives 2.03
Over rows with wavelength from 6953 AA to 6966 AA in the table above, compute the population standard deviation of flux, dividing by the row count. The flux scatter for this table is 0.19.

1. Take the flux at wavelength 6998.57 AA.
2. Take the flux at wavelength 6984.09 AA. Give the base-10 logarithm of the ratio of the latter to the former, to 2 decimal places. -0.06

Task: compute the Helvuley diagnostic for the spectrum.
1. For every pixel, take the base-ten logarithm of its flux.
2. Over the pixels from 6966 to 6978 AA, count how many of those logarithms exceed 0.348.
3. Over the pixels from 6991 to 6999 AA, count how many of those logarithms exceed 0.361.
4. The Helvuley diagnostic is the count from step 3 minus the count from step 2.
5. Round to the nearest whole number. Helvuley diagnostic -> -3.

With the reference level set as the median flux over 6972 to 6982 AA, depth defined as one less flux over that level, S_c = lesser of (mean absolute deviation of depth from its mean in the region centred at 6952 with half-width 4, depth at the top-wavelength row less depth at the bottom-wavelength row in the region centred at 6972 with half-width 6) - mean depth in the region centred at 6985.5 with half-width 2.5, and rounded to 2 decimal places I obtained 0.01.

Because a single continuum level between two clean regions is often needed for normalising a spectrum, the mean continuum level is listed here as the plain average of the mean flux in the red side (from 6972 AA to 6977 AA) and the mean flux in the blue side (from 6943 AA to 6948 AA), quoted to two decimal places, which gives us 2.32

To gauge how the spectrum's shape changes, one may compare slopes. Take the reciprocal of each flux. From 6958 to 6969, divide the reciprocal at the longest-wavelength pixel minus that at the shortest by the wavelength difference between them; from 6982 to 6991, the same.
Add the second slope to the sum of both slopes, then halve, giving 0.0090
